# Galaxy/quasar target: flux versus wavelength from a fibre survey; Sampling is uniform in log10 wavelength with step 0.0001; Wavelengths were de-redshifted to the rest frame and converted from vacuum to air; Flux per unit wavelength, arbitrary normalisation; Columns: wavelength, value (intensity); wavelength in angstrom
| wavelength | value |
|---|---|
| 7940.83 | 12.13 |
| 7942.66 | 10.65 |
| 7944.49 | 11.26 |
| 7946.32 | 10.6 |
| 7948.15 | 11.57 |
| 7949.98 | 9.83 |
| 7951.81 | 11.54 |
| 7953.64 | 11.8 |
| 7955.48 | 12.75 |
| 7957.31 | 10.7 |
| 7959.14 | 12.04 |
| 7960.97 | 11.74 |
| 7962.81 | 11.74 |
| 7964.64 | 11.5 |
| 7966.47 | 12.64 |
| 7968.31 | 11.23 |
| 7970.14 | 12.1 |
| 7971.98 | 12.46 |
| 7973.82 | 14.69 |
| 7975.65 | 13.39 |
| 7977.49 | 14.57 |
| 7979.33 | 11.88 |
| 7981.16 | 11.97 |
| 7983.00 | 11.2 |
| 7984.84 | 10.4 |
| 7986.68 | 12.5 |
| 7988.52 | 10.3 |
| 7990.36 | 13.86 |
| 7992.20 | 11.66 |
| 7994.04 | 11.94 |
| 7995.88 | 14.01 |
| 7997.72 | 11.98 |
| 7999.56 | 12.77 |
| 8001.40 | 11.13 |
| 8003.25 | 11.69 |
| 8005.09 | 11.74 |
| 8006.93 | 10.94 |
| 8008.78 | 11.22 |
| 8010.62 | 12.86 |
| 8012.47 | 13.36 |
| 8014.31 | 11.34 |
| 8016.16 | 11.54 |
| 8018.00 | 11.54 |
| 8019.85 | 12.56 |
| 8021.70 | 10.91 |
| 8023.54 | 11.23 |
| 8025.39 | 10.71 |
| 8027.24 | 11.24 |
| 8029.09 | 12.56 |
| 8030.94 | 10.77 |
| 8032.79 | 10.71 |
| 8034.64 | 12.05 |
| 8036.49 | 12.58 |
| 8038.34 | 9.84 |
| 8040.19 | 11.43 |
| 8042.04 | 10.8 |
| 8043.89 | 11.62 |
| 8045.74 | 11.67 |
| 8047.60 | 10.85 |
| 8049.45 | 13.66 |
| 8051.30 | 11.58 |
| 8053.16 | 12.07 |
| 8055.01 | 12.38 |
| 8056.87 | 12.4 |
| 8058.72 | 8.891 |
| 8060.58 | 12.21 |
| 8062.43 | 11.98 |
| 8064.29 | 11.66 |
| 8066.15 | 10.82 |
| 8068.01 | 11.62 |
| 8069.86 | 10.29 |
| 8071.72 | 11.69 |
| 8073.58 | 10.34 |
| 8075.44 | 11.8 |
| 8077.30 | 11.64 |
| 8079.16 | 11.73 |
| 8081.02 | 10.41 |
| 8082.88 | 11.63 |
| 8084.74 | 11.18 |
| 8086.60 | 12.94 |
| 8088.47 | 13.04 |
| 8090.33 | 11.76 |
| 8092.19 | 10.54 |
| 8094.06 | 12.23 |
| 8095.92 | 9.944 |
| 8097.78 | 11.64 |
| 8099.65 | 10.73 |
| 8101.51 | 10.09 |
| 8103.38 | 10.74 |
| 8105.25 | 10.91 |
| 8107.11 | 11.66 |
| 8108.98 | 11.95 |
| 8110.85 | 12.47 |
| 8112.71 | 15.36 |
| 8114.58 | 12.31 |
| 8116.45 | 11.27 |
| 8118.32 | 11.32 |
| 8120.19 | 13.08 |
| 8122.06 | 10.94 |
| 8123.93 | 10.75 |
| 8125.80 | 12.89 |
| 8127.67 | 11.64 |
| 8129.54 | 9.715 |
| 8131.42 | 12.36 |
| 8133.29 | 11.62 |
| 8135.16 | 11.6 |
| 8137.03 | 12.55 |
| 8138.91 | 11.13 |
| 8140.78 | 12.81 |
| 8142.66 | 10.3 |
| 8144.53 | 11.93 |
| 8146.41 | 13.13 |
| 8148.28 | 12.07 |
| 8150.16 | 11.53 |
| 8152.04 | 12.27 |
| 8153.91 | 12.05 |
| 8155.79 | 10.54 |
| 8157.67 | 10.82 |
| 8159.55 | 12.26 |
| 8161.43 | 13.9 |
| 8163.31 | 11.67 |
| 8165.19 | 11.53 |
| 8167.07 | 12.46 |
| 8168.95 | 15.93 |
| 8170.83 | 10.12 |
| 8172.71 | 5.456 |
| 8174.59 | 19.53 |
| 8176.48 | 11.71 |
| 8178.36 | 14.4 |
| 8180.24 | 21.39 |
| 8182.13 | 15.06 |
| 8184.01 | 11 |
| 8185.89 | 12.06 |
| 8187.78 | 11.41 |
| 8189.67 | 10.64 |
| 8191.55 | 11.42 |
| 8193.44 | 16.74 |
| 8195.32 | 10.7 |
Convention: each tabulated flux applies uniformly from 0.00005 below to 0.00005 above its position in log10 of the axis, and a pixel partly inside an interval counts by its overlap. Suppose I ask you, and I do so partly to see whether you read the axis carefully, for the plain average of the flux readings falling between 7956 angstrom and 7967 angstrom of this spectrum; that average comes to 11.7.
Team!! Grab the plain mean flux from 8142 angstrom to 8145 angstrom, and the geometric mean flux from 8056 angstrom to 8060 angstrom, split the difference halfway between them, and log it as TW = 10.8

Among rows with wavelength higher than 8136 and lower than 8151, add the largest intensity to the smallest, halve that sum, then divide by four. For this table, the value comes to 2.93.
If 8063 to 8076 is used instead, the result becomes 2.76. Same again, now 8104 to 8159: 3.13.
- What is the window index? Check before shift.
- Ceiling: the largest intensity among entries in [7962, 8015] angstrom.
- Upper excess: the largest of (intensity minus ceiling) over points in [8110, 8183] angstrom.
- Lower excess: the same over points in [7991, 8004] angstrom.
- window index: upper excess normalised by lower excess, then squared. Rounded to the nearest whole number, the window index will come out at 97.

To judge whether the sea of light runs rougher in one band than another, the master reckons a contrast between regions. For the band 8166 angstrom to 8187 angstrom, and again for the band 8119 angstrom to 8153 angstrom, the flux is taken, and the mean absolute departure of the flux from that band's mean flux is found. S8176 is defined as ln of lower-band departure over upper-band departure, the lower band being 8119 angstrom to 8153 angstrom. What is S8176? -1.5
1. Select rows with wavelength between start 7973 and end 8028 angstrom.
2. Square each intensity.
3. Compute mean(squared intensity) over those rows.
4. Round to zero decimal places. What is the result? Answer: 146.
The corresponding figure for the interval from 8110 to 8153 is 144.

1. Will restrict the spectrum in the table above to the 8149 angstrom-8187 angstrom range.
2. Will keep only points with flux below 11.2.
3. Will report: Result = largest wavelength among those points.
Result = 8184.01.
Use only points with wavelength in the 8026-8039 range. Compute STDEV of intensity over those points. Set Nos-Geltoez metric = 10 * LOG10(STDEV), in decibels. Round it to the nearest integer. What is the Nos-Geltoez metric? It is 0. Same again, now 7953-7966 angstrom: -2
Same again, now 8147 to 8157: -2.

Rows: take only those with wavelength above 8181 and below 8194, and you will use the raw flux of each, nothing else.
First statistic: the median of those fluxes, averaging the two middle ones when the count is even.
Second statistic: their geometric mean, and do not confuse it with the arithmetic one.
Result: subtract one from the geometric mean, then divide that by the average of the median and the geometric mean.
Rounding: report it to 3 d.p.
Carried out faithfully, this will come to 0.959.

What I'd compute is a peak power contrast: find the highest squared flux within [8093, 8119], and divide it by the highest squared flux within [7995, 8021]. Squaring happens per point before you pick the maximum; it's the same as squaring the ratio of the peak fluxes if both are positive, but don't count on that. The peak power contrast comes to 1.2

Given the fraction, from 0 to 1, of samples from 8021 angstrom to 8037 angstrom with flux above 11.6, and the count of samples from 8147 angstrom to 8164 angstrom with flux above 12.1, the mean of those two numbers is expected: 1.7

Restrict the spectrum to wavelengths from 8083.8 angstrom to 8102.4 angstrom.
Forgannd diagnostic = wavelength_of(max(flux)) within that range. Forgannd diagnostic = 8088.47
